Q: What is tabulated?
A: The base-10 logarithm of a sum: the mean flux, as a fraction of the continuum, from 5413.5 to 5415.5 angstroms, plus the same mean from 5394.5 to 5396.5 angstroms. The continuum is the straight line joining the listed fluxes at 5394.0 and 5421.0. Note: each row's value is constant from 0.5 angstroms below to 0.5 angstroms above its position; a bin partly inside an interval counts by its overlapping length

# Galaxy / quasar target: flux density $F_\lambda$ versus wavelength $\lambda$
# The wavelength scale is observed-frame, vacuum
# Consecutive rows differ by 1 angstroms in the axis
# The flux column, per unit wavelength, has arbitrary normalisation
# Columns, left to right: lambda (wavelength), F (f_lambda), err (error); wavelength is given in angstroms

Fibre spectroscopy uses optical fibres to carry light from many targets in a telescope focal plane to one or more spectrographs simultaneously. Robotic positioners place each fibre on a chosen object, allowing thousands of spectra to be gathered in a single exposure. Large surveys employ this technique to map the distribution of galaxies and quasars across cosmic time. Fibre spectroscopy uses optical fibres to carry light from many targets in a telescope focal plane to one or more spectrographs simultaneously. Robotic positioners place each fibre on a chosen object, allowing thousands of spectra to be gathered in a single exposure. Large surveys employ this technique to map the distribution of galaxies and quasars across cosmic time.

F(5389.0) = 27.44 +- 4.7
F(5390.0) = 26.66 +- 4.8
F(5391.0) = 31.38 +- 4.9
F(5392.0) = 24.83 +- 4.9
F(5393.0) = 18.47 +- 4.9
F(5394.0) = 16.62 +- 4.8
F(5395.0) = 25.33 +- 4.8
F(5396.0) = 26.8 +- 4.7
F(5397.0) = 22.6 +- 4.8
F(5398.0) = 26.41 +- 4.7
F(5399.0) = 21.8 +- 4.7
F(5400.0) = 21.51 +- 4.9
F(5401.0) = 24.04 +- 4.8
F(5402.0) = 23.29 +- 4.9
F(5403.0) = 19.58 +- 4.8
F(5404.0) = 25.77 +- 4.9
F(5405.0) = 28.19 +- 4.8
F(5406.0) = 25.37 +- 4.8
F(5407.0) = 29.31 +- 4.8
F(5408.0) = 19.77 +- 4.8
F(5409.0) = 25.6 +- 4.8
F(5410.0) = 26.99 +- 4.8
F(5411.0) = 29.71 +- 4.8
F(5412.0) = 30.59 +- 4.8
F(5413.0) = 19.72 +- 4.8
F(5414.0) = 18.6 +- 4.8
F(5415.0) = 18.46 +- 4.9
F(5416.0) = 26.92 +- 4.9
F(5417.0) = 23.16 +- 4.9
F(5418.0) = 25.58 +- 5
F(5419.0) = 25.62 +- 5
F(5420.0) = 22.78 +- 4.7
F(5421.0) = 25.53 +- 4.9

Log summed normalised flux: 0.365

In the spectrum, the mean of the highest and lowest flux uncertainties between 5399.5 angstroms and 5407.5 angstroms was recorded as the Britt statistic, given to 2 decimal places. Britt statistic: 4.85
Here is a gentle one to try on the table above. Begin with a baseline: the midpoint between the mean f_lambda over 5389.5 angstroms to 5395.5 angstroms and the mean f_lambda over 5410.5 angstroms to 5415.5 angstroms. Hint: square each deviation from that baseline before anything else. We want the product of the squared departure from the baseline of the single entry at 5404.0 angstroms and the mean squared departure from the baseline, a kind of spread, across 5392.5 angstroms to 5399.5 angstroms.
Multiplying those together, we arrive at 65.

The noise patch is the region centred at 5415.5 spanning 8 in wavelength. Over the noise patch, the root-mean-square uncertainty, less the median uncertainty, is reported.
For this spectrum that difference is -0.012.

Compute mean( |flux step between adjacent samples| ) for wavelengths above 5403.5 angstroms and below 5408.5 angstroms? 4.7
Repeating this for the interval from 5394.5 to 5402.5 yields 2.5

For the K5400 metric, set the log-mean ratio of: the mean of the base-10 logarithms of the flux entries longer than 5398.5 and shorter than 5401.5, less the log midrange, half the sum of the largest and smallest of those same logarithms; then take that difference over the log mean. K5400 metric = -0.0045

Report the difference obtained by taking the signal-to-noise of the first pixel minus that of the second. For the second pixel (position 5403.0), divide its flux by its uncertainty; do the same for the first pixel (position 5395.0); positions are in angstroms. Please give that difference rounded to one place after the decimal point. 1.2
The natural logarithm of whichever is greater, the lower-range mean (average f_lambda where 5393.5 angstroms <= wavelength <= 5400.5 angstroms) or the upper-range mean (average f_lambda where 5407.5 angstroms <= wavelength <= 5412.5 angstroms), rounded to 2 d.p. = 3.28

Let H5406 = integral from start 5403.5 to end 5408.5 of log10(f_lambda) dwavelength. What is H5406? 7.0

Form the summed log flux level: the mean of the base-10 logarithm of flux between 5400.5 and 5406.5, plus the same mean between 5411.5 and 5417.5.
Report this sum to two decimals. 2.74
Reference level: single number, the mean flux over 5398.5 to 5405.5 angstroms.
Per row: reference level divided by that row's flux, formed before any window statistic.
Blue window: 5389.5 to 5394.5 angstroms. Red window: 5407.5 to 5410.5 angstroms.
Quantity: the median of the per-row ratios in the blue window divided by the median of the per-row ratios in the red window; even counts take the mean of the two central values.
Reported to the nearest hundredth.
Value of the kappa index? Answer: 1.03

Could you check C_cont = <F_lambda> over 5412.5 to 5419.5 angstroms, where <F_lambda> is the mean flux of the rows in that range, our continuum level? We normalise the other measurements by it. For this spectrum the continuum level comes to 22.6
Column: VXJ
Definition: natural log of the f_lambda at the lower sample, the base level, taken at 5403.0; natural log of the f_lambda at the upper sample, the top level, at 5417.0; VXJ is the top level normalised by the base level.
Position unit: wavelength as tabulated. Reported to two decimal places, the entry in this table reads 1.06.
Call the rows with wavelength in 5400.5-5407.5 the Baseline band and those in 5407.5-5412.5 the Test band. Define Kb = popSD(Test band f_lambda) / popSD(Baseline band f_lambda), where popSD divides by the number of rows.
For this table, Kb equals 1.28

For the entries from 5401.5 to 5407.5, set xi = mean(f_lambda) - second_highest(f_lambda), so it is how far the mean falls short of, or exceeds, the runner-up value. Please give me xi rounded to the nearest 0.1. -2.9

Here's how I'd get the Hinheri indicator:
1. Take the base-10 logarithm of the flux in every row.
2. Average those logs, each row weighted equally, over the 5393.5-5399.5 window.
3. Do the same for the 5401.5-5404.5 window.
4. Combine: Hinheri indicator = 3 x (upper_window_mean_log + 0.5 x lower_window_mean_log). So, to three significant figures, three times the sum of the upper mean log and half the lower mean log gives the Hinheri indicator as 6.11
